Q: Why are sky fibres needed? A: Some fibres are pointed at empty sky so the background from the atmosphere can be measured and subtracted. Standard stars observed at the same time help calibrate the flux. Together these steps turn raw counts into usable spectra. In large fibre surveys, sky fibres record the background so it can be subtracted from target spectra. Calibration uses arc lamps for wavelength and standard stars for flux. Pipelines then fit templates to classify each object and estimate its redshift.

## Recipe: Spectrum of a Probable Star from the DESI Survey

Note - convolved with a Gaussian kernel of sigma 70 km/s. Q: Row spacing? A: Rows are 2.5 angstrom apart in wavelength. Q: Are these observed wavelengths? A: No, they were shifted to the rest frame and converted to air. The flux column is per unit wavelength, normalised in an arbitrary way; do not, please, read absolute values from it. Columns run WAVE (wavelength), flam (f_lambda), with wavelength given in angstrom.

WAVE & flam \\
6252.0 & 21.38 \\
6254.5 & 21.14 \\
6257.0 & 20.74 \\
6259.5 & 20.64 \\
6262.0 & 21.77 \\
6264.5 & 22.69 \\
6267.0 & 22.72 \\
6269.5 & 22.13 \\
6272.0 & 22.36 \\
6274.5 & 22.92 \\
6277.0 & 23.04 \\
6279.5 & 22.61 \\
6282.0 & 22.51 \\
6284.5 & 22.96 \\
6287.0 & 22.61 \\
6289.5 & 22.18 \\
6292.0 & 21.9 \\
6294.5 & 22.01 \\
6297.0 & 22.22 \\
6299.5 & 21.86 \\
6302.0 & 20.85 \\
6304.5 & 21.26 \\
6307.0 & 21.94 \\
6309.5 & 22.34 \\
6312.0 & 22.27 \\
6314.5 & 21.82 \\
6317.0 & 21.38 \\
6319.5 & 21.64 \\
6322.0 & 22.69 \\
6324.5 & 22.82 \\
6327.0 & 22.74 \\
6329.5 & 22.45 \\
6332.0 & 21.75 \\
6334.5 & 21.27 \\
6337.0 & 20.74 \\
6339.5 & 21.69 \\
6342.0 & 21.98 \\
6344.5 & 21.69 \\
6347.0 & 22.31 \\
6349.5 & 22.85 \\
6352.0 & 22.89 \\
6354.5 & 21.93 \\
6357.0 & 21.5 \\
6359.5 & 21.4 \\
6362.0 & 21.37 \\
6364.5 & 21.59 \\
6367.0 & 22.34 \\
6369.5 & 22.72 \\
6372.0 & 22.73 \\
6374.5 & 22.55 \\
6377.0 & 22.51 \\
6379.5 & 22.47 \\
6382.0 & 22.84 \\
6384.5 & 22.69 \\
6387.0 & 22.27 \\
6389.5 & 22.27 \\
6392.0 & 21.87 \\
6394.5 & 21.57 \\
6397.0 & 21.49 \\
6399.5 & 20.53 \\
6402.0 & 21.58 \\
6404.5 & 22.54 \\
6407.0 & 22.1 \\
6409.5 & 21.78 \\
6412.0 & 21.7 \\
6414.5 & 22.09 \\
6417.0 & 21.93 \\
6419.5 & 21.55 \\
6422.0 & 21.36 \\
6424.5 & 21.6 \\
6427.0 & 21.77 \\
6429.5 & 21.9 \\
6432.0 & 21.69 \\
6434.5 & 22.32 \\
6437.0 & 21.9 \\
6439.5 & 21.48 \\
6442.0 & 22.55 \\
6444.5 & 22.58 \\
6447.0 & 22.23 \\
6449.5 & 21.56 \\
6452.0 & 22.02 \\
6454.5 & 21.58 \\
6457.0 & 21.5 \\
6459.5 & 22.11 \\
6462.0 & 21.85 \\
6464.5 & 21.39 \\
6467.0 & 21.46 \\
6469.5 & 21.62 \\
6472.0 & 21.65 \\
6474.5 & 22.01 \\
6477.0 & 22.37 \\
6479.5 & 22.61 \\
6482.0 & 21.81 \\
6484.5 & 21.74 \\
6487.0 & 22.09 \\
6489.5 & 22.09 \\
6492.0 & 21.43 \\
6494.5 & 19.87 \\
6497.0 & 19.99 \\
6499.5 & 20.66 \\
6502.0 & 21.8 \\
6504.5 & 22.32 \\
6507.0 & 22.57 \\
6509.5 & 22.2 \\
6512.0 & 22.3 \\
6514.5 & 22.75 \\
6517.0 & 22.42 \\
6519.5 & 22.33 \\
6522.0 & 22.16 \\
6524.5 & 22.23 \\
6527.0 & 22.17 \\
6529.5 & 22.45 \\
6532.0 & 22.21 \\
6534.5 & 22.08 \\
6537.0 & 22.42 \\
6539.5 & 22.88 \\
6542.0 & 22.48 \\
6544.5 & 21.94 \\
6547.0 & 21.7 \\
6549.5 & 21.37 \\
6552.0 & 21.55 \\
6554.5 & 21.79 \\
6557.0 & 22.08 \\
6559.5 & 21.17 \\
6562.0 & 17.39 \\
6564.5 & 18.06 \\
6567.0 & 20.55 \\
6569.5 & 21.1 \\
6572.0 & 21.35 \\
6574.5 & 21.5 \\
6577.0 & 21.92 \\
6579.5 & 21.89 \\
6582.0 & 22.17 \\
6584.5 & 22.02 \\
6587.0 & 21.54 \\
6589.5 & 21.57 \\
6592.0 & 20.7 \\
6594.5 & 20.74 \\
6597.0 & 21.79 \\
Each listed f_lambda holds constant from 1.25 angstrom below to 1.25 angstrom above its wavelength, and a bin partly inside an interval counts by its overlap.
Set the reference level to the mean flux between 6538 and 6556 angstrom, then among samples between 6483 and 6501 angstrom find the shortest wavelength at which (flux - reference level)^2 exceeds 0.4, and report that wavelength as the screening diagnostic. 6494.5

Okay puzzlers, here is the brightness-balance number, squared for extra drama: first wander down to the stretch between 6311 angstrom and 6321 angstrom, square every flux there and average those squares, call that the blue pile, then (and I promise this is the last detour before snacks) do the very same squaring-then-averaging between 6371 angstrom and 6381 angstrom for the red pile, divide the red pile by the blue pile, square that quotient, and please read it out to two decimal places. 1.15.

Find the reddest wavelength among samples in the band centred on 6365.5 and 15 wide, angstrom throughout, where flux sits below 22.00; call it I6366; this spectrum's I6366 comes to 6364.5 angstrom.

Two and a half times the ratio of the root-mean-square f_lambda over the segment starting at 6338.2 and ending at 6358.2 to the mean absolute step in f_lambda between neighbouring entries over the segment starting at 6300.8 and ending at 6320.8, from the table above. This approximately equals 143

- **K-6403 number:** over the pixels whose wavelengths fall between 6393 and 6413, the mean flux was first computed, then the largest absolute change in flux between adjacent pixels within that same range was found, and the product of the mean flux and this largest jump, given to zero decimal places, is 23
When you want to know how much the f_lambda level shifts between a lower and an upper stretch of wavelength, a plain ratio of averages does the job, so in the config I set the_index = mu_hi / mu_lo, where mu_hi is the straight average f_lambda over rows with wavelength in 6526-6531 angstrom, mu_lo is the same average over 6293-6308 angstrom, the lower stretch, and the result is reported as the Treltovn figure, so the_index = 1.03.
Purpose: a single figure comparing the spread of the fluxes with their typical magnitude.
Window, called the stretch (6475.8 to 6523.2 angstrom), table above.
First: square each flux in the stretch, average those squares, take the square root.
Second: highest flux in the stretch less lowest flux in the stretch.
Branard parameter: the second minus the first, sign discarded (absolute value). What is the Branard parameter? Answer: 19.0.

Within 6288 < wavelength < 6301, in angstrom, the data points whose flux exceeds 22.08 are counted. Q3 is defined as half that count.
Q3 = 1.0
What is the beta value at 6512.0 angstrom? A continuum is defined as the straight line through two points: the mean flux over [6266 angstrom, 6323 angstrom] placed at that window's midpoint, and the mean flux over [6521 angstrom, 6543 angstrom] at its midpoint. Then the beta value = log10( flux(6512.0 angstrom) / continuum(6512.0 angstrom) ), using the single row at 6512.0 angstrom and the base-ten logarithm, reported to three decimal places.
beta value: -0.001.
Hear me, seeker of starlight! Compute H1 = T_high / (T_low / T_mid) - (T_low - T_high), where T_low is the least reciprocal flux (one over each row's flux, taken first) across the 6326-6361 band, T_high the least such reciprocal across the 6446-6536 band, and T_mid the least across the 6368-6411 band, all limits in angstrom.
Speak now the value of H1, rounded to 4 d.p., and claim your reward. 0.0443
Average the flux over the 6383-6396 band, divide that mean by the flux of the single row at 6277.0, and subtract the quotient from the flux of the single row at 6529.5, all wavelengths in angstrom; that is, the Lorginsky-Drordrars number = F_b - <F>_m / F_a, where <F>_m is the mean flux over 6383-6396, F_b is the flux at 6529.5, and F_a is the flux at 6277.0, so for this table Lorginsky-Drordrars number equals 21.5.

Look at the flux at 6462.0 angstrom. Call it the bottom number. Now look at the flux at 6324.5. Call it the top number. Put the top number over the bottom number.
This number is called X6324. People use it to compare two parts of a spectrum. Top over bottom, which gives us 1.04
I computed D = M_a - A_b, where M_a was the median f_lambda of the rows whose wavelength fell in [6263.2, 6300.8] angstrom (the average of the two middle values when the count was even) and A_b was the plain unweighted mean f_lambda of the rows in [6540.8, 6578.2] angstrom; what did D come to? 1.4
